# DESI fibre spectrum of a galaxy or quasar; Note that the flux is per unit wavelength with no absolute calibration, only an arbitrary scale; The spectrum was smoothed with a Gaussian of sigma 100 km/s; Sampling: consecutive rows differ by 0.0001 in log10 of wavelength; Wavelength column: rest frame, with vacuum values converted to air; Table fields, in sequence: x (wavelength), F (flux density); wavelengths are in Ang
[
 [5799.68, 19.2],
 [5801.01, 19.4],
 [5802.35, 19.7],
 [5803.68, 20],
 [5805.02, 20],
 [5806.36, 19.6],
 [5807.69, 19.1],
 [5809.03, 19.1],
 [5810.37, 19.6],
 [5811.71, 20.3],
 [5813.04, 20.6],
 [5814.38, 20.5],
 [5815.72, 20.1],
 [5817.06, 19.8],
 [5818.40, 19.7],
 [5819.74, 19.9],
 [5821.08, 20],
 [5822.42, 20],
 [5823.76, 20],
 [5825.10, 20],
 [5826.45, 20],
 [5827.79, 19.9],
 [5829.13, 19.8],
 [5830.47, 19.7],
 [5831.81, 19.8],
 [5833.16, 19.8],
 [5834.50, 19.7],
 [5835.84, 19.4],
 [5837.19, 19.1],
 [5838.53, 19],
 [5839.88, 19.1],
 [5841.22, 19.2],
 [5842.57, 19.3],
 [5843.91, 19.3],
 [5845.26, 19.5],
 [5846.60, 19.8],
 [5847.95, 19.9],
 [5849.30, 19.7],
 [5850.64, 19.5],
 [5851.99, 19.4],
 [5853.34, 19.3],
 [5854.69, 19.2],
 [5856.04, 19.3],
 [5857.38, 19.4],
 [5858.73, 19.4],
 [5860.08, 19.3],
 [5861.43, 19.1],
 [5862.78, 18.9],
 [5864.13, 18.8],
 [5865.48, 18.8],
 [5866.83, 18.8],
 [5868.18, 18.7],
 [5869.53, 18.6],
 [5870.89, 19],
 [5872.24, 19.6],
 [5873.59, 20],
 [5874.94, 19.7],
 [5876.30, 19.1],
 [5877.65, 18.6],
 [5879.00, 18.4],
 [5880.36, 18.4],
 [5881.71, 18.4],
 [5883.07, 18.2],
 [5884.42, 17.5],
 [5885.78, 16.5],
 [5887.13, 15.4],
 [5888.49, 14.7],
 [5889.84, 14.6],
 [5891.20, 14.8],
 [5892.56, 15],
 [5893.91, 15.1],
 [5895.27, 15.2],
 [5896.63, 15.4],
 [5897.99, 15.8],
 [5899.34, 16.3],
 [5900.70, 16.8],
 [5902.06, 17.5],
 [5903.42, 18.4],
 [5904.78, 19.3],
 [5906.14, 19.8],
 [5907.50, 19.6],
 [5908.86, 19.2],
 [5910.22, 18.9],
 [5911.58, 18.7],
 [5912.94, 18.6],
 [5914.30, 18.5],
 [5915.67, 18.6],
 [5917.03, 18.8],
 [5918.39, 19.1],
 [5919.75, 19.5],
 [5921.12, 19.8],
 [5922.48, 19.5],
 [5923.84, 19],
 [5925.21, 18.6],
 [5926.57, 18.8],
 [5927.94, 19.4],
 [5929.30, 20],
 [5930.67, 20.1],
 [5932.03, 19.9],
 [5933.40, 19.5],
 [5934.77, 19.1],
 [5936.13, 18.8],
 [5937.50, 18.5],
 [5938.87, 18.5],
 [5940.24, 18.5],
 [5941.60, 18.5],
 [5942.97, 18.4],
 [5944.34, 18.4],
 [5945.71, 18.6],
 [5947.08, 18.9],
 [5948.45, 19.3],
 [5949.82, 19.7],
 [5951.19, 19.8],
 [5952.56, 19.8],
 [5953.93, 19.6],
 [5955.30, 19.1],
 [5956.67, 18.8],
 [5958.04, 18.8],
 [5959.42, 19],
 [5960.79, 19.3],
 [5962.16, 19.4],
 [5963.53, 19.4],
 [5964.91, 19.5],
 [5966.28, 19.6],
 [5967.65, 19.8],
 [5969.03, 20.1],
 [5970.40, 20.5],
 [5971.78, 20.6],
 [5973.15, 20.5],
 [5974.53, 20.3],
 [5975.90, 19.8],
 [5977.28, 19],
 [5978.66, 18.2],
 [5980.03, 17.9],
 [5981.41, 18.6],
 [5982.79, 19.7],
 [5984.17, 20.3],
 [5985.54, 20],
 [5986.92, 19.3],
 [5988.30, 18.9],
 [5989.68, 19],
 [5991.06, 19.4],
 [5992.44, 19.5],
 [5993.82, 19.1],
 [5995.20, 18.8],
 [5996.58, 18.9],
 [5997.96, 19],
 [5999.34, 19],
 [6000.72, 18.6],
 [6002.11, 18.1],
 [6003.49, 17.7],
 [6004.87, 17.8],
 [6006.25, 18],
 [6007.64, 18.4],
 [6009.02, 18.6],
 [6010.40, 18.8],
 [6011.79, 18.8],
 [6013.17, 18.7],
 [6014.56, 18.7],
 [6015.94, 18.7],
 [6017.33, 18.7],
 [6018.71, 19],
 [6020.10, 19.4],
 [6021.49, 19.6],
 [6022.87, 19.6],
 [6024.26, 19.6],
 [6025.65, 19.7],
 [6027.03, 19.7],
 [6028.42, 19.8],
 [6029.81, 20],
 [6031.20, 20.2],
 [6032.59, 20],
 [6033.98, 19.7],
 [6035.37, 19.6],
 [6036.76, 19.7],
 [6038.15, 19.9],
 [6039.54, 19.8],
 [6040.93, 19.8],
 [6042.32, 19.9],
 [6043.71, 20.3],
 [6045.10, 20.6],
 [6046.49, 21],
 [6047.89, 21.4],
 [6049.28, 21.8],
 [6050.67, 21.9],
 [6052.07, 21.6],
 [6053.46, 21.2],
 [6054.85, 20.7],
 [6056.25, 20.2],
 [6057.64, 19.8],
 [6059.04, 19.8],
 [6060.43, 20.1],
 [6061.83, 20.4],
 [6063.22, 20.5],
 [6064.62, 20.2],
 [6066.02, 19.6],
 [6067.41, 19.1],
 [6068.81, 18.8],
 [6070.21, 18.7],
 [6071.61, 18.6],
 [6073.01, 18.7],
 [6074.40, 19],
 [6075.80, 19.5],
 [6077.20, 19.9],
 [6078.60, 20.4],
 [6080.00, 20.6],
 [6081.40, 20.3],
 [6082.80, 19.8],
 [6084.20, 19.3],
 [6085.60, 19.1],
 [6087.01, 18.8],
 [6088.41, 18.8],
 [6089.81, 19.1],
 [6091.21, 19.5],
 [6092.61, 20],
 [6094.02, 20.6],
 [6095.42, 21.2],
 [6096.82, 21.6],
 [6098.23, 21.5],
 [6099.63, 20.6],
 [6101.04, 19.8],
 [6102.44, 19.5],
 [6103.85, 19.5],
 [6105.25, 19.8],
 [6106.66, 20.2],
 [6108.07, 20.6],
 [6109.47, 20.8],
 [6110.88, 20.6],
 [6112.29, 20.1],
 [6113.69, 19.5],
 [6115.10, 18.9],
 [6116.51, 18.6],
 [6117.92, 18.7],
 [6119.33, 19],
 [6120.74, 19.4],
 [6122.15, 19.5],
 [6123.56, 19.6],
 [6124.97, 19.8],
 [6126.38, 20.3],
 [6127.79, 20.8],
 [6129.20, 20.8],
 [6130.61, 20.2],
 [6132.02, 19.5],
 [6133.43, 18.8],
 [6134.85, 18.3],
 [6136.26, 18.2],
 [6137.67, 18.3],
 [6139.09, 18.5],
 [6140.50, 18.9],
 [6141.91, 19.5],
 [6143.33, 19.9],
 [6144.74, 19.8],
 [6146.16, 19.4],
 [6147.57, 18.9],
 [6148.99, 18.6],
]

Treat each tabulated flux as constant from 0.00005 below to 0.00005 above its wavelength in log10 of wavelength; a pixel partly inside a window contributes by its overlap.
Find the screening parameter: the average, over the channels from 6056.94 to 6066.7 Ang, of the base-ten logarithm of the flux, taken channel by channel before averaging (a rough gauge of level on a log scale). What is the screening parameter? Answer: 1.302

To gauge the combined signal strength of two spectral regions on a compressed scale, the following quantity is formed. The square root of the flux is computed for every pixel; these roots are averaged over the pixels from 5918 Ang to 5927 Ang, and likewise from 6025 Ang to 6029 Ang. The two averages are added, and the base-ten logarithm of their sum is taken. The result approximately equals 0.946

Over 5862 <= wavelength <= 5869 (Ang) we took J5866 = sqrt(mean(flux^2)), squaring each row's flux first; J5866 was 18.8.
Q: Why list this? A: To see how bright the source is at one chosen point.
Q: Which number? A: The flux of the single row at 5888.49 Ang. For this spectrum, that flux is 14.7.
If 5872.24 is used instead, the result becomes 19.6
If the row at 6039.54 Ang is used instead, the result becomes 19.8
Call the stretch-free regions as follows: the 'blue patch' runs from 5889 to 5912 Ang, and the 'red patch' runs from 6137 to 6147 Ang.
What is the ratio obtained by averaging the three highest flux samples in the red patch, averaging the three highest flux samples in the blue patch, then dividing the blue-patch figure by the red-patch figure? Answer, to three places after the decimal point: 0.992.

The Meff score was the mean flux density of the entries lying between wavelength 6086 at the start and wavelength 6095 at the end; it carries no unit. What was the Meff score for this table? 19.5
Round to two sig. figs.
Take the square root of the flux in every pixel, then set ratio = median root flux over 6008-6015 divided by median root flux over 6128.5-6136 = 0.98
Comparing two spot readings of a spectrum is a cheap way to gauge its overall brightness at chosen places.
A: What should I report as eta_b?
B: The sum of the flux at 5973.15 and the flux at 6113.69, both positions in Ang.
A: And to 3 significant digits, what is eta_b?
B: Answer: 40.0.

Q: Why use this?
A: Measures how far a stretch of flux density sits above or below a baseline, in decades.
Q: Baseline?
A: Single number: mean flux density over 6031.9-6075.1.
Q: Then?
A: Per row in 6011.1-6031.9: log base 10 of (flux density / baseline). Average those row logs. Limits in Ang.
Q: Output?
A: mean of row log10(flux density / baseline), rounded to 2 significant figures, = -0.016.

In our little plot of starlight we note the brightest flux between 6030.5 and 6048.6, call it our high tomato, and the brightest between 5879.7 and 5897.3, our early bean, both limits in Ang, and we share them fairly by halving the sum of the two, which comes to 19.9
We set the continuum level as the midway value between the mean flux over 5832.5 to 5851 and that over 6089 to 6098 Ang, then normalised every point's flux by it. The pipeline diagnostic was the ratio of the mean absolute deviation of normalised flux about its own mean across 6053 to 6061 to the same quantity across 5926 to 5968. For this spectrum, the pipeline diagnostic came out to 0.9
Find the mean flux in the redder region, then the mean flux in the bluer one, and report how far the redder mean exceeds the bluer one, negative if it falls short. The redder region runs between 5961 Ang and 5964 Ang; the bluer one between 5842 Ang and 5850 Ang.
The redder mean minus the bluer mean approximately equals -0.18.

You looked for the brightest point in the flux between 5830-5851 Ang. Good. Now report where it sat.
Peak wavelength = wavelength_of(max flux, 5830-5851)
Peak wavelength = 5847.95 Ang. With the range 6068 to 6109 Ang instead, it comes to 6096.82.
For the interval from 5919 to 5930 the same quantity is 5929.30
